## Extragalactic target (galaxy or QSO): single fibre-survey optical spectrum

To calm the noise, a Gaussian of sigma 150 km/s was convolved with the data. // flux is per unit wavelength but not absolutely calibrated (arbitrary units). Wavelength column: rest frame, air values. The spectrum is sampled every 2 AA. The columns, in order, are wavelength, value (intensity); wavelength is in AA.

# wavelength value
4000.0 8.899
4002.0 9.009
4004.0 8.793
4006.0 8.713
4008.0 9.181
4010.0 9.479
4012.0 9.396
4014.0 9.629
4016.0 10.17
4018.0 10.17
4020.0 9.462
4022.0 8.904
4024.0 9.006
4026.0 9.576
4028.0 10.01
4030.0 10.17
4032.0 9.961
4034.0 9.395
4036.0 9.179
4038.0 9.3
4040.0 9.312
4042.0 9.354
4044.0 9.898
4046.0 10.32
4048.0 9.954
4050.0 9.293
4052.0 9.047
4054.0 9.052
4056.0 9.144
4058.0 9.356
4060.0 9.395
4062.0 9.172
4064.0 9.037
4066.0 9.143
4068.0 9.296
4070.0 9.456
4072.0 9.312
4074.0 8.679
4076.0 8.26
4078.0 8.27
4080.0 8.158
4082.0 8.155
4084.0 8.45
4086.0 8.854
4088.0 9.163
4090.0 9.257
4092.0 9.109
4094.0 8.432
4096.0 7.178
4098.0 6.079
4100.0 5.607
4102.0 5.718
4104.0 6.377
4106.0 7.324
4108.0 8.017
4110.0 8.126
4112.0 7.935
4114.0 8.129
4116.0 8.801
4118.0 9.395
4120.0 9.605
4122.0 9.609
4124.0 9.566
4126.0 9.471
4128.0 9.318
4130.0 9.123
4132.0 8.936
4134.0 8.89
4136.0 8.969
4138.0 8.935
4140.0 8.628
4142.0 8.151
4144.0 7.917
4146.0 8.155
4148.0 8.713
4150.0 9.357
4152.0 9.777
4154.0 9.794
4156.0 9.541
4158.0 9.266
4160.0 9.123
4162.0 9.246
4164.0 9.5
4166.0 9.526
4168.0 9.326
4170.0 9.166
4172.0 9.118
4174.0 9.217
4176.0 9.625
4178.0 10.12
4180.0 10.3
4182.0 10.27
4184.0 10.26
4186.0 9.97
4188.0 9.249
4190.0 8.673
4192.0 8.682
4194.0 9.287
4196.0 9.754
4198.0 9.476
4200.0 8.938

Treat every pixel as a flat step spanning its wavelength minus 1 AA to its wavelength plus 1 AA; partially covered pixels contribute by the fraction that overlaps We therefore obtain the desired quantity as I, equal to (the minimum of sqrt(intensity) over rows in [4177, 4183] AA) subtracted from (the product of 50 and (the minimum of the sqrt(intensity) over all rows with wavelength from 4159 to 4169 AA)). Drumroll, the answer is 148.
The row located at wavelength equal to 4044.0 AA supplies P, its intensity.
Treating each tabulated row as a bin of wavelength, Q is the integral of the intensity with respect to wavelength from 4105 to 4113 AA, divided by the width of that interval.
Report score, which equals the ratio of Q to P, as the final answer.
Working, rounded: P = 9.898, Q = 7.9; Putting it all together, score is 0.79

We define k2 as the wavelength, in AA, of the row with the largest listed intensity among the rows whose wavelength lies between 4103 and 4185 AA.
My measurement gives 4180.0 AA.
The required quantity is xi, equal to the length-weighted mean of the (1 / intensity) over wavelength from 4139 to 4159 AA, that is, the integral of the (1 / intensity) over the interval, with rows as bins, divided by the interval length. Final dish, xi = 0.113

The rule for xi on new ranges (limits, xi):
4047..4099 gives 0.115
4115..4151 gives 0.112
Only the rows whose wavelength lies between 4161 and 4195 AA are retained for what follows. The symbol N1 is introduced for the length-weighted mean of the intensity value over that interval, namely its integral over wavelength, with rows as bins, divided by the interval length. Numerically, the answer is 9.5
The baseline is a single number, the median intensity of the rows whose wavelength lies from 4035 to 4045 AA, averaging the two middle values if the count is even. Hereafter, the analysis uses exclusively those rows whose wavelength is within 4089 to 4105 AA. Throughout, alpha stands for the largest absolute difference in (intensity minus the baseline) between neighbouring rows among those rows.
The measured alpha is 1.25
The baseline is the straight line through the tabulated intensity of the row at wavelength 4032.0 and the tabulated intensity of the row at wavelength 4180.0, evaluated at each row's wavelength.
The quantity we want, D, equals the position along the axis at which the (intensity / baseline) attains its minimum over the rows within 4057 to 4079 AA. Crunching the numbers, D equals 4076.0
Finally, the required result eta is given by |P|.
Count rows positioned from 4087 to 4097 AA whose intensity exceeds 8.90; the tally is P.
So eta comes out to 3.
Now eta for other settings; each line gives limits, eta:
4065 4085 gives 4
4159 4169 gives 5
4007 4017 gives 5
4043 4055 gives 6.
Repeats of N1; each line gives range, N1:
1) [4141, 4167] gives 9.1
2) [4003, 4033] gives 9.5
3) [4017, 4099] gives 9.1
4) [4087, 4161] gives 8.5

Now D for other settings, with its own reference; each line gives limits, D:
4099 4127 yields 4100.0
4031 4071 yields 4064.0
